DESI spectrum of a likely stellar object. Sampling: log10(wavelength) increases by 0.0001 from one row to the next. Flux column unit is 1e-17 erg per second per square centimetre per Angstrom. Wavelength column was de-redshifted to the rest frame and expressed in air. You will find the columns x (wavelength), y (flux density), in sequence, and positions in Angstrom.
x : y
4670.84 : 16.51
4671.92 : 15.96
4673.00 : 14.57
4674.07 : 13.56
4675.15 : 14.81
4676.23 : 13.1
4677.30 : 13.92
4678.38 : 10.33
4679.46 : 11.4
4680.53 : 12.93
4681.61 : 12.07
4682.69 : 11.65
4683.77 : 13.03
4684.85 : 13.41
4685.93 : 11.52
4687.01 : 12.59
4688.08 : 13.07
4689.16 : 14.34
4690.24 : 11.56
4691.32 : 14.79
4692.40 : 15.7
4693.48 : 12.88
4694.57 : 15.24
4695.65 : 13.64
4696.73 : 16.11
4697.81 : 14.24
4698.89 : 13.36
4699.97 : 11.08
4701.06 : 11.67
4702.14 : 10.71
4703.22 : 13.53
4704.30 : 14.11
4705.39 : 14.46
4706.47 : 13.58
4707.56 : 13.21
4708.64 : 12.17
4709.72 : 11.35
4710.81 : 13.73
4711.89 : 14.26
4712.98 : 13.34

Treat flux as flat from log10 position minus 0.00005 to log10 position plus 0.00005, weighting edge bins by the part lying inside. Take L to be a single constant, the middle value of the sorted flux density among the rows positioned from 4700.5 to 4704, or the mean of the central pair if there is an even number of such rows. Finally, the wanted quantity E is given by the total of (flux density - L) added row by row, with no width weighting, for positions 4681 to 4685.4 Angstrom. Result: 3.5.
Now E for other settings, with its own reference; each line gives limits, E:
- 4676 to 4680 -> 2.1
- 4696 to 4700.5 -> 8.1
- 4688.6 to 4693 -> 9.7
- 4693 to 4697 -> 11.2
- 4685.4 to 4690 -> 4.8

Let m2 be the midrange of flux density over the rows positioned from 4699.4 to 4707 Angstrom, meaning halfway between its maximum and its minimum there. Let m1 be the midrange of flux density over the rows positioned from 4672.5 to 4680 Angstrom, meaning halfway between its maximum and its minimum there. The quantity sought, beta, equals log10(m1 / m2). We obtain 0.00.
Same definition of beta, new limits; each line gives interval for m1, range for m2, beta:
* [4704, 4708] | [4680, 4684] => 0.05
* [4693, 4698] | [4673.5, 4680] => 0.06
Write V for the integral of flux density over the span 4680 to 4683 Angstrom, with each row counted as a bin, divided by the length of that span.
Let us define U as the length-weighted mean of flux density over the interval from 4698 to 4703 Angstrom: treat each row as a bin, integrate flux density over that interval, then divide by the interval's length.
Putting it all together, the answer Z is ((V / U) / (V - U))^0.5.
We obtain 2.07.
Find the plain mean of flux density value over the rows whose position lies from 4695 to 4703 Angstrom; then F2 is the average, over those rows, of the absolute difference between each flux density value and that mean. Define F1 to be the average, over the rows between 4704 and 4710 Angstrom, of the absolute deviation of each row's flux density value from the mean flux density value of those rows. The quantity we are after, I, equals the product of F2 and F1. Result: 1.44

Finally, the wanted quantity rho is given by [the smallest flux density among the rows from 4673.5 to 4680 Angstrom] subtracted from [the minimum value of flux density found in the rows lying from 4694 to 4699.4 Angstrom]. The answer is 3.0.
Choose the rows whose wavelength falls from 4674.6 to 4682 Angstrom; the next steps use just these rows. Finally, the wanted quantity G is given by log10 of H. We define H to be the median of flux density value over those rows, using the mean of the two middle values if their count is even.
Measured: 1.11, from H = 12.9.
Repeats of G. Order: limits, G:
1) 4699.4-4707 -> 1.13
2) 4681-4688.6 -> 1.10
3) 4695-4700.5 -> 1.13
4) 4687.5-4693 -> 1.16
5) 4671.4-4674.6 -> 1.16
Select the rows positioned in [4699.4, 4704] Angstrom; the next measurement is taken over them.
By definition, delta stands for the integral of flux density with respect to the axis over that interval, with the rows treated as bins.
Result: 55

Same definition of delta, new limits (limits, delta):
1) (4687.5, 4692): 61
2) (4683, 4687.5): 57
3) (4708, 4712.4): 57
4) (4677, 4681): 48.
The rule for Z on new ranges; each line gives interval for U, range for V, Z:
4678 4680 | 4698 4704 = 0.91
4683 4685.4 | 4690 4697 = 0.93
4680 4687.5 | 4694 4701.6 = 0.97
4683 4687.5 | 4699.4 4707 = 2.50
